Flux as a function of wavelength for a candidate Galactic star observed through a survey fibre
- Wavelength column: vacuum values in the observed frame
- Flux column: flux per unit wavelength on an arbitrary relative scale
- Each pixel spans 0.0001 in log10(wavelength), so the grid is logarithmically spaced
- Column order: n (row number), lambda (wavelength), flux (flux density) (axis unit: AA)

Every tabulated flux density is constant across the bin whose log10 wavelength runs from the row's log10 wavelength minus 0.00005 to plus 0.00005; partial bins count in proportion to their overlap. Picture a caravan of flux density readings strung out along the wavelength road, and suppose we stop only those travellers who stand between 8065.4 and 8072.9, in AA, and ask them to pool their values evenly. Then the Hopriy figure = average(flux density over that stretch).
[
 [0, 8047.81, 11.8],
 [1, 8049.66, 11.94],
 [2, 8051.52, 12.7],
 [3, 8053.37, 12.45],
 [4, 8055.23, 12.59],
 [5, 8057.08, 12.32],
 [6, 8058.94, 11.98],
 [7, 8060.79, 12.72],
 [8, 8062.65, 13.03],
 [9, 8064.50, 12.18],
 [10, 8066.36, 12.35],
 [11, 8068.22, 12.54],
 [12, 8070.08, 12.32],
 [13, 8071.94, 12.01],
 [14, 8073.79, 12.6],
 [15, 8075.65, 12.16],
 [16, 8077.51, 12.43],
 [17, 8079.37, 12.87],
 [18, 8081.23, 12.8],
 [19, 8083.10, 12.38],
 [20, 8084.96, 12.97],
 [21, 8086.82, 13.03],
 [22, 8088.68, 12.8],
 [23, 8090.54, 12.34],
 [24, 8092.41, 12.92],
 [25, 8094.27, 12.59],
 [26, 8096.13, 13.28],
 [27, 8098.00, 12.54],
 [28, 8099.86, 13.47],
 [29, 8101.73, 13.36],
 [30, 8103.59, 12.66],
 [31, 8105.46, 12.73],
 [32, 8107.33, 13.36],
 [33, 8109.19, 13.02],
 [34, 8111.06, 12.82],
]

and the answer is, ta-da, 12.3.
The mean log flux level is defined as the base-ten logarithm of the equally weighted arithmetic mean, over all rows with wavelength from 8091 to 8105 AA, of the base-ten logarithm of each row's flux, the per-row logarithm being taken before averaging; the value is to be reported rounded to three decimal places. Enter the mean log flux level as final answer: 0.046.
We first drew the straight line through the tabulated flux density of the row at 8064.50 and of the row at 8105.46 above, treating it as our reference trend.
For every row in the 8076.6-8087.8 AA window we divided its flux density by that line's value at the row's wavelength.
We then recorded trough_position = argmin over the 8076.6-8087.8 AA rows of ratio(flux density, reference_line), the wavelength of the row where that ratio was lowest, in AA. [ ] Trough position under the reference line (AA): 8083.10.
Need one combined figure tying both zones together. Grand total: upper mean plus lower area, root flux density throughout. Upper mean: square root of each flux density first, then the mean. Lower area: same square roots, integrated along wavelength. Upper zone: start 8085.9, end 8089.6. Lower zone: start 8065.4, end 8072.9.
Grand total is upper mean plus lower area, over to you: 30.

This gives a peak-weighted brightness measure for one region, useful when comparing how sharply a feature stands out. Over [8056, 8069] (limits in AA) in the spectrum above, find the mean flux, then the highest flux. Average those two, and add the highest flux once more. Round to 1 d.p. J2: 25.8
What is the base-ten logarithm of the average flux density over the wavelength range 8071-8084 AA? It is 1.096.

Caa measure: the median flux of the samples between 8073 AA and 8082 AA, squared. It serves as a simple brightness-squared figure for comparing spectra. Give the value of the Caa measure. 159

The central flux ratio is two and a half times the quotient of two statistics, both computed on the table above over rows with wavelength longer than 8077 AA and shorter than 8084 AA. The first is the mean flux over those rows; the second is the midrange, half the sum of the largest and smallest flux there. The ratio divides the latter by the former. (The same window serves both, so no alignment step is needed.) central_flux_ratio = 2.501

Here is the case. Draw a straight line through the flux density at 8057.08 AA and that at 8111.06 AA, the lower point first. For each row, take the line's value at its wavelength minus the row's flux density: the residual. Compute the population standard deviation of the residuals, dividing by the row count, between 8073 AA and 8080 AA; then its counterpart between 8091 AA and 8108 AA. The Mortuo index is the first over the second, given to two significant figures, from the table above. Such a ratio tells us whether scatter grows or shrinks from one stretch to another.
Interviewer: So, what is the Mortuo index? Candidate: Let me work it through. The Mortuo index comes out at 0.72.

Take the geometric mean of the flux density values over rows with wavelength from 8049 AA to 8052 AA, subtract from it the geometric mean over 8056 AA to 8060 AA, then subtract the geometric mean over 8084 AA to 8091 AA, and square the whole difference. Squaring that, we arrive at 159.2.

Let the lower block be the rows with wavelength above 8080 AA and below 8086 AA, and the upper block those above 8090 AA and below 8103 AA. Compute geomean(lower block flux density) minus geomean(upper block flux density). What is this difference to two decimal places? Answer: -0.21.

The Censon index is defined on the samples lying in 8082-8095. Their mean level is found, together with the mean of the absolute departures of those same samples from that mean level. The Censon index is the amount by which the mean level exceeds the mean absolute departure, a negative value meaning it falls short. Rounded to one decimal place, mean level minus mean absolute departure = 12.5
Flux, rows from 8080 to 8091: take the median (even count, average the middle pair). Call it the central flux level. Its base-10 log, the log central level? 1.11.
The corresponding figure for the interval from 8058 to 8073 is 1.09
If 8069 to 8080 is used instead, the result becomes 1.09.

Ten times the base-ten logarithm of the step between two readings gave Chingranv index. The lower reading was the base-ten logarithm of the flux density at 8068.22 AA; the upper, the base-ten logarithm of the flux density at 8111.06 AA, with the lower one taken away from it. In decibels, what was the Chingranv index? -20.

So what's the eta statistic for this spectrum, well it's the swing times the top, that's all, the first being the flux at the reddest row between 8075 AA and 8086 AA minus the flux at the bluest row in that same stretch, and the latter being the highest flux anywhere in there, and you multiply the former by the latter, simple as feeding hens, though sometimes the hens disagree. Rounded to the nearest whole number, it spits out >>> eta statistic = 11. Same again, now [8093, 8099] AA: -1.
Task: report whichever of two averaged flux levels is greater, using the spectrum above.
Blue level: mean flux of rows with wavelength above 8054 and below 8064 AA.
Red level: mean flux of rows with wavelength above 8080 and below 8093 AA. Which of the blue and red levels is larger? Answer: 12.7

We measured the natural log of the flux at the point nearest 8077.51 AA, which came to 2.52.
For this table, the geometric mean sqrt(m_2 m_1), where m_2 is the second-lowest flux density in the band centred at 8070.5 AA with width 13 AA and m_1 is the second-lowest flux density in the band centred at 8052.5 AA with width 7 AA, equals 12.3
